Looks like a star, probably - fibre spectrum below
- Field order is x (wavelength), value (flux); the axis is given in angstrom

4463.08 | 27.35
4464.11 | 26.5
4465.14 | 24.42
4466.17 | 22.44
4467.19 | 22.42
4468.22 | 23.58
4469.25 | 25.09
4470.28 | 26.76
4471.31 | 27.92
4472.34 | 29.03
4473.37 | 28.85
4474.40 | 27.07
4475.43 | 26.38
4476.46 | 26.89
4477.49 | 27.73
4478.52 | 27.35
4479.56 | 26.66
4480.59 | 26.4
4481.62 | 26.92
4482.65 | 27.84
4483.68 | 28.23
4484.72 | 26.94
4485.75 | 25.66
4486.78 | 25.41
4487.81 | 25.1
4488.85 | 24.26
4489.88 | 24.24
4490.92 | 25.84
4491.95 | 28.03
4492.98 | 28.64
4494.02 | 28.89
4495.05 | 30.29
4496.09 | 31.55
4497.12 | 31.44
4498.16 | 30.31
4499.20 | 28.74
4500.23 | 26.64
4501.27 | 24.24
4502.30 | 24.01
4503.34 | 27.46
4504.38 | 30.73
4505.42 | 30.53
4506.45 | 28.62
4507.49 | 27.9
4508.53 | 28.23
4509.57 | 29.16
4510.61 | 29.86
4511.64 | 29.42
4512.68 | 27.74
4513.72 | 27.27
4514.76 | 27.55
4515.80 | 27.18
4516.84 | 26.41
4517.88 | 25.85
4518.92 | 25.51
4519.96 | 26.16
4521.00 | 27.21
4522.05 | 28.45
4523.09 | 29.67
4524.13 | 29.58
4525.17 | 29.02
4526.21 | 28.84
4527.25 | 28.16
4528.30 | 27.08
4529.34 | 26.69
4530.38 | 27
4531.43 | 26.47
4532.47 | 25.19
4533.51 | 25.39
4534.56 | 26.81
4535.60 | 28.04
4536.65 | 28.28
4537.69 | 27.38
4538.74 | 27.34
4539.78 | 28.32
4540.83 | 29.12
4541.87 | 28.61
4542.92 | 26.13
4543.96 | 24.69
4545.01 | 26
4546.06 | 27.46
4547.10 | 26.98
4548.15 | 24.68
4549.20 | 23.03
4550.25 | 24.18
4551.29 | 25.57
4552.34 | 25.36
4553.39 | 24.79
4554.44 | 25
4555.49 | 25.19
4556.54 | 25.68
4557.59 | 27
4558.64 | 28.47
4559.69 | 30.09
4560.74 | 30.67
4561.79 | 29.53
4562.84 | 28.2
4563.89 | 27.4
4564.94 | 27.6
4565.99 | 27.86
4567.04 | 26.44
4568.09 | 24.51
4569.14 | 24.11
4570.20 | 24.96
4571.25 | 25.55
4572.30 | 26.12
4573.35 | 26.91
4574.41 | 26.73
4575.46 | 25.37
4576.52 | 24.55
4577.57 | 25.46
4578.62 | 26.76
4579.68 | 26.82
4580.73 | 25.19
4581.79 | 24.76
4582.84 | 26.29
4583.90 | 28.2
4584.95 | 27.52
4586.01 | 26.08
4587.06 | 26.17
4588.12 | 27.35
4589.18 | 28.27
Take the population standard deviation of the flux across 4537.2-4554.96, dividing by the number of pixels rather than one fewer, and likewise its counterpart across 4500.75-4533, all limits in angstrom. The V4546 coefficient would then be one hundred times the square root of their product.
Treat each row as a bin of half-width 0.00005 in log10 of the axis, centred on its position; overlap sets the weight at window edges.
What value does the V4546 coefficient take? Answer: 167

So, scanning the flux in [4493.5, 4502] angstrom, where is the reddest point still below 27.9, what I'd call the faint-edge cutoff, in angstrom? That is 4501.27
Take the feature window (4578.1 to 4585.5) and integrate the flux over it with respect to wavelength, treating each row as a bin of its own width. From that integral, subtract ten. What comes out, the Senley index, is 186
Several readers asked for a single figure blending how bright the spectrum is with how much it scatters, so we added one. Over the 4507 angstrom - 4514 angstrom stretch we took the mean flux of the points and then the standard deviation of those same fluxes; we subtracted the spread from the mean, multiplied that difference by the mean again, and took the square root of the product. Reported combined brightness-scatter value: 28.1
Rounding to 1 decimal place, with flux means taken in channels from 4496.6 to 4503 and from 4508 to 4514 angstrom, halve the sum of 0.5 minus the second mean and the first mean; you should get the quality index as -0.3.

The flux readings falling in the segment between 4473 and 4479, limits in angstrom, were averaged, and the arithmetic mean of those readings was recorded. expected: 27.4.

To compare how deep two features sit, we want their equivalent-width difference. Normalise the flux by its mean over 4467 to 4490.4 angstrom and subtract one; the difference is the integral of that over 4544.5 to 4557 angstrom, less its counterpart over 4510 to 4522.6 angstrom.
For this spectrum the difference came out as -1.0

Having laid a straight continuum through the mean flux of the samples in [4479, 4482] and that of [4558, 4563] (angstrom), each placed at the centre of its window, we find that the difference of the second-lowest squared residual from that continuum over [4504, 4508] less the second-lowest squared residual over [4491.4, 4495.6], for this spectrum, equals -1.3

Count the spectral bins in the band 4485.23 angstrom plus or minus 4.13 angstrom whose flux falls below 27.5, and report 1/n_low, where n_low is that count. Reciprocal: 0.17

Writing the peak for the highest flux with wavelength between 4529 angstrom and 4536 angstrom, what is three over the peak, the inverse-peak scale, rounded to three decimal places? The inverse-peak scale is 0.107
